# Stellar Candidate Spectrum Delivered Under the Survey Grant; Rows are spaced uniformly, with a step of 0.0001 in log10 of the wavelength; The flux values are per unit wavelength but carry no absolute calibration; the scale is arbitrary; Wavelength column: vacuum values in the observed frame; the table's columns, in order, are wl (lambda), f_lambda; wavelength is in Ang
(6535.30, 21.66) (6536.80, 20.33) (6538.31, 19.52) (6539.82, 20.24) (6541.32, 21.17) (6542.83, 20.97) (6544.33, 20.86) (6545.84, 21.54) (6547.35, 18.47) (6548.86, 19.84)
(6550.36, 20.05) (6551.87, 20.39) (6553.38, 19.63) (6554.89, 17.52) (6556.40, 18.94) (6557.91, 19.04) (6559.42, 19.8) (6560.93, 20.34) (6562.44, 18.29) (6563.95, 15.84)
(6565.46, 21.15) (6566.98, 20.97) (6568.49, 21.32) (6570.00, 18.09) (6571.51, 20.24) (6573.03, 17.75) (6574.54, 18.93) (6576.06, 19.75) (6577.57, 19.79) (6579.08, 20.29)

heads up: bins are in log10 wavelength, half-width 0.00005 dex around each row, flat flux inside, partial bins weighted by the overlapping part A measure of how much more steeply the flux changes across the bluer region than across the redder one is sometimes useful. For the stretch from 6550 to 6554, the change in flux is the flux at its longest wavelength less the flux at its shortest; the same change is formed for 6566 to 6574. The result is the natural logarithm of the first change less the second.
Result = 1.0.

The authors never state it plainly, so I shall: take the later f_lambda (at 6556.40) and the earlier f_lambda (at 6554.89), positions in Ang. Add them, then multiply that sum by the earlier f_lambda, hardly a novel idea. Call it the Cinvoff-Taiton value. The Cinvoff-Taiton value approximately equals 639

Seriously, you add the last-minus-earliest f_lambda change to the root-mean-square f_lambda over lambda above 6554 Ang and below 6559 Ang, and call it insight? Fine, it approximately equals 20.0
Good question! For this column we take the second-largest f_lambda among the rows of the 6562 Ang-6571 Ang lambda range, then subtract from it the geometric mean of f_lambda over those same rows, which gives 2.0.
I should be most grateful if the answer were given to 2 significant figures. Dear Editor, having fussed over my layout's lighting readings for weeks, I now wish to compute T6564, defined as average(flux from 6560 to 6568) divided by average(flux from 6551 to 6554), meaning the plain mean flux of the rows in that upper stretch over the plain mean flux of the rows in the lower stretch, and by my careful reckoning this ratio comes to 0.97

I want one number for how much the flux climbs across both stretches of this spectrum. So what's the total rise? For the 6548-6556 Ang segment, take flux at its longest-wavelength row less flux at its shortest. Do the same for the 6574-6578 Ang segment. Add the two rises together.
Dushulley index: -1.5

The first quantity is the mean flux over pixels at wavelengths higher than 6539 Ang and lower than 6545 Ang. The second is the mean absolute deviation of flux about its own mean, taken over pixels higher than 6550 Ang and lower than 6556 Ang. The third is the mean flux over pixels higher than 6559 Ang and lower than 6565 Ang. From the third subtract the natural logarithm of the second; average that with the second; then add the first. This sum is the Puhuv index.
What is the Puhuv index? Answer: 30.6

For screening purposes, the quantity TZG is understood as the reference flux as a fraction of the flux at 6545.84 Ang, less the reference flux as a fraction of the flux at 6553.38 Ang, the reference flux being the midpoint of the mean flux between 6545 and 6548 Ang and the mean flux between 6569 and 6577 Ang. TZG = -0.09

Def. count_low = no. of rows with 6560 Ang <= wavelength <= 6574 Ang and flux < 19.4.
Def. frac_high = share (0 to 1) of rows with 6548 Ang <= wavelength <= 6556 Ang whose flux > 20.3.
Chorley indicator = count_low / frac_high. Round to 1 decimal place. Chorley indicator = 20.0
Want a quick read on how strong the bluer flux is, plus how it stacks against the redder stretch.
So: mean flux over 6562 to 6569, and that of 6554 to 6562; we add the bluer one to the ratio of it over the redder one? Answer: 20.1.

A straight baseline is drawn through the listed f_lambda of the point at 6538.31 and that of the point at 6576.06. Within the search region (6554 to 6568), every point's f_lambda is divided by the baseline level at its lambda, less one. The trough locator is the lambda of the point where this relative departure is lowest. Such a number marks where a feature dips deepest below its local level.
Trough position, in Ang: 6563.95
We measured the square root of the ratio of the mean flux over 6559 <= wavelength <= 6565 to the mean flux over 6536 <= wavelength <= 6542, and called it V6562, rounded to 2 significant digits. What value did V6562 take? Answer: 0.96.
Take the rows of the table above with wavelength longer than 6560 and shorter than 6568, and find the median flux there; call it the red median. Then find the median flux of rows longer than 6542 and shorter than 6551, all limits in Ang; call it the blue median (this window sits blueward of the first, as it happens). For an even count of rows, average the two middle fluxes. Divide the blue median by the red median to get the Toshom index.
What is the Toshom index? 1.01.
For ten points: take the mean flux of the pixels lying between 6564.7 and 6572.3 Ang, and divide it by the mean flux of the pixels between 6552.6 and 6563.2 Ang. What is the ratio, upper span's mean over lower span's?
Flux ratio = 1.07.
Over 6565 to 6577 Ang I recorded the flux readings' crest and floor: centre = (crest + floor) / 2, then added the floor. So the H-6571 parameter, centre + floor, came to 37.3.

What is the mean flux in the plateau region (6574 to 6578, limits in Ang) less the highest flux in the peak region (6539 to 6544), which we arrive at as -1.68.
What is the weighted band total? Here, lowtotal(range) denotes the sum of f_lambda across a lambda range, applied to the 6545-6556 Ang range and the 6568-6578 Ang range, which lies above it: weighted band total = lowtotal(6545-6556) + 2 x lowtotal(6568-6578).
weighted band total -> 409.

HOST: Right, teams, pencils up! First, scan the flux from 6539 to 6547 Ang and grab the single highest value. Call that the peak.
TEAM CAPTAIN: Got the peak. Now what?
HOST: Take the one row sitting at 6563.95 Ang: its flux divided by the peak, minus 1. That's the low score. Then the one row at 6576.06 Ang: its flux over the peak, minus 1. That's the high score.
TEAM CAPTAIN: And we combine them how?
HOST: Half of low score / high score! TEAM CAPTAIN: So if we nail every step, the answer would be 1.6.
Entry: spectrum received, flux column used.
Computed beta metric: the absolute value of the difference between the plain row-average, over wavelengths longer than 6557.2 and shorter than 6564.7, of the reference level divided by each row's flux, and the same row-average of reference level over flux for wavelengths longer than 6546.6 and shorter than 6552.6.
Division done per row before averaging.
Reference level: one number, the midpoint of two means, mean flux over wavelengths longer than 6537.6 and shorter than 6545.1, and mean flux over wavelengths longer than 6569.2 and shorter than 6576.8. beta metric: 0.062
